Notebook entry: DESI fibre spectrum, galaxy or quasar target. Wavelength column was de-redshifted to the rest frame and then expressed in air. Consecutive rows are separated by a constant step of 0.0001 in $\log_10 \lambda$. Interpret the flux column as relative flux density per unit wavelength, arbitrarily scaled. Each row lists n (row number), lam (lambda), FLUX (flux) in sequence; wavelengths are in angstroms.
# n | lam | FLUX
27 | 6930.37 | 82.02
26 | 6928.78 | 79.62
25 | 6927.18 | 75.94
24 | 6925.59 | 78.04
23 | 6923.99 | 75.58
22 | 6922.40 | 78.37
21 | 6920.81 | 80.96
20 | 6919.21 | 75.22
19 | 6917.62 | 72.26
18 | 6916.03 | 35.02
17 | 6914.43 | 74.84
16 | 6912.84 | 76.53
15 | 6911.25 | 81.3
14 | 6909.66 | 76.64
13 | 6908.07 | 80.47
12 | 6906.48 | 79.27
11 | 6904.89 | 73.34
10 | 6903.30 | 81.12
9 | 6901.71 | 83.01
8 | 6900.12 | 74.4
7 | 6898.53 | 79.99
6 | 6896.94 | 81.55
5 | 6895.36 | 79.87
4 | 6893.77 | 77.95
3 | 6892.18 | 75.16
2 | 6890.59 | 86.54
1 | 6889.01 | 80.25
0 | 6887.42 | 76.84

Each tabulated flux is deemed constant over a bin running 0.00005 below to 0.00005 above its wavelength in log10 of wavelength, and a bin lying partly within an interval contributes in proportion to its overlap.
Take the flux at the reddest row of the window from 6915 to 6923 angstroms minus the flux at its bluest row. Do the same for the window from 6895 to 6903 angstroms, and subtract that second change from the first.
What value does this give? 40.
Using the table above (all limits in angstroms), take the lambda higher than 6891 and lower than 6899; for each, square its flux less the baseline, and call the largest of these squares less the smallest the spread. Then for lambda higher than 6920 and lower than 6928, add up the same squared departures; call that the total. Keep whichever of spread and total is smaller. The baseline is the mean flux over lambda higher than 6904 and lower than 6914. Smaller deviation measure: 13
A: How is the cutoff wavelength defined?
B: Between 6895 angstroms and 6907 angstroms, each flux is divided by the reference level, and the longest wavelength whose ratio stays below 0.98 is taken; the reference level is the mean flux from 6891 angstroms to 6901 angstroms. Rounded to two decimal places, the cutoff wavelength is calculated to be 6904.89 angstroms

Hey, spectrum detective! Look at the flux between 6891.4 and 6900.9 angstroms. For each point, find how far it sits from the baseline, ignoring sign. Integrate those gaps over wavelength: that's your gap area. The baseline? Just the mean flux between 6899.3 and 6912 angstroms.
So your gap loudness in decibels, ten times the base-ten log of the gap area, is 13.4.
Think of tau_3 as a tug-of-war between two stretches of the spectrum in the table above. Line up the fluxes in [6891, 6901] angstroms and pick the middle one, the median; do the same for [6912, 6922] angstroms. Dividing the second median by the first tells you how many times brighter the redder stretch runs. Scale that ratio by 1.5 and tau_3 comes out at 1.43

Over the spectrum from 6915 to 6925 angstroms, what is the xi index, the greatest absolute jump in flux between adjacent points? 37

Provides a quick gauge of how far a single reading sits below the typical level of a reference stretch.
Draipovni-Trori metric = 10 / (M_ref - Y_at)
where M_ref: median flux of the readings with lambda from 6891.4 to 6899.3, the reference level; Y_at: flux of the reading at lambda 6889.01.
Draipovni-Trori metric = -26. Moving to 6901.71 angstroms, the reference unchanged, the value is -3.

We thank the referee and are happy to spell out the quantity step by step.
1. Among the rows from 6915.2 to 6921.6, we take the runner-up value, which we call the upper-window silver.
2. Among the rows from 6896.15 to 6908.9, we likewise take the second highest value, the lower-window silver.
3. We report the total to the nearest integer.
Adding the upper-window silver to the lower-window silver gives 157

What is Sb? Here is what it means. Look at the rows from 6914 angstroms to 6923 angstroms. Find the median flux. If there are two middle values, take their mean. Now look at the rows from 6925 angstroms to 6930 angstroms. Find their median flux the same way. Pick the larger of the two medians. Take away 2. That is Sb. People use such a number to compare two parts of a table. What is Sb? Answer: 76.0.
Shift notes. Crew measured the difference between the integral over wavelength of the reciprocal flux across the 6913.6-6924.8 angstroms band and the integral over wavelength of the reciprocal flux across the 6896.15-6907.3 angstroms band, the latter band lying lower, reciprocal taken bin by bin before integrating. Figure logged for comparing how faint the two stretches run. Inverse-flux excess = 0.030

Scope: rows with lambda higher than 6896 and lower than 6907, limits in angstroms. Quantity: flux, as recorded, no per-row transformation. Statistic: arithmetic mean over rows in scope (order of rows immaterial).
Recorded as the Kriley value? 79.0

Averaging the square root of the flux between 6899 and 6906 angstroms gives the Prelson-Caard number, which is 8.83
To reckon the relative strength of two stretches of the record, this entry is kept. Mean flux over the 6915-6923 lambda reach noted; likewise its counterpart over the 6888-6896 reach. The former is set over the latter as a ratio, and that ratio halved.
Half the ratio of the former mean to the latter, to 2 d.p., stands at 0.43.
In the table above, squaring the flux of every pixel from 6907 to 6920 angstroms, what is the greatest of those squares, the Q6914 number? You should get 6610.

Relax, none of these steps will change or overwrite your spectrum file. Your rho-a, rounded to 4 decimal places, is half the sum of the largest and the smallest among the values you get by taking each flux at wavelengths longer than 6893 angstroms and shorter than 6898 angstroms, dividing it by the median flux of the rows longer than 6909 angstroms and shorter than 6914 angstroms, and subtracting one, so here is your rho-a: 0.0406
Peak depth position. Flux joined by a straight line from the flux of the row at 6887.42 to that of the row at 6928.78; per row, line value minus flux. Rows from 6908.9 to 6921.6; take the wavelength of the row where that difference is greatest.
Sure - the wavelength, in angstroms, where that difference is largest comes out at 6916.03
